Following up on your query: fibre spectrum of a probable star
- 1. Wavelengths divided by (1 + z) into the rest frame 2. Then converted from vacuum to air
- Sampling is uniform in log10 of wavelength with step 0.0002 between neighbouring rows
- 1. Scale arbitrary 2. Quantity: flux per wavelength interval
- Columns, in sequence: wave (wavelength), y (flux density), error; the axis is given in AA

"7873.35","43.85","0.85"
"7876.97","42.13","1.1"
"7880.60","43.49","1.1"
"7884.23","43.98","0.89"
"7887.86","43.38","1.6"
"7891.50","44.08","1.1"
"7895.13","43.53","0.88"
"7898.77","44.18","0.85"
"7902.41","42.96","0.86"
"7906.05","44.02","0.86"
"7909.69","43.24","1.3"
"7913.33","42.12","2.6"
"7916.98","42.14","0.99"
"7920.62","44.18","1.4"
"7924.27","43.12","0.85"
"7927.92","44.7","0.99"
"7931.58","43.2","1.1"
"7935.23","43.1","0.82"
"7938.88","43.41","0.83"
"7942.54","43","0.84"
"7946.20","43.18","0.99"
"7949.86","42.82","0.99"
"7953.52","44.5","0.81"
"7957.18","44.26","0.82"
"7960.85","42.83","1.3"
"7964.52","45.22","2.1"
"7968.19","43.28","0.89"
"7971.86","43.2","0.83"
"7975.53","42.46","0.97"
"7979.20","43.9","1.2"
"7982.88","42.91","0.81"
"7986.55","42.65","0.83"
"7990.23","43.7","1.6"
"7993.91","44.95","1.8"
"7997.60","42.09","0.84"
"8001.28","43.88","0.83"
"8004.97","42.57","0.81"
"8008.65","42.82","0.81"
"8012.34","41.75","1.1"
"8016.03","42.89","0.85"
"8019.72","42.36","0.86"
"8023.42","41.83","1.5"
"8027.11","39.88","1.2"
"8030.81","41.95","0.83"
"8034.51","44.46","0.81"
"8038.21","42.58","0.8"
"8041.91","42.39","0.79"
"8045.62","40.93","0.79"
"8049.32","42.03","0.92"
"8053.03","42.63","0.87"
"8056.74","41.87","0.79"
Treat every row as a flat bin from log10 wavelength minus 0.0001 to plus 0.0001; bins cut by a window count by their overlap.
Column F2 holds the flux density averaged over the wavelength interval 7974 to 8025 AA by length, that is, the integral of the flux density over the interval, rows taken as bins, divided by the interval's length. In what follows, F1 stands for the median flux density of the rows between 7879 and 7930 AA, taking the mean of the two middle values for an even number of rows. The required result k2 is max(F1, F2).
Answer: 43.51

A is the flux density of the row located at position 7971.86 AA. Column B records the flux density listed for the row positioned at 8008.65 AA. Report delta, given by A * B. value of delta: 1850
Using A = 43.2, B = 42.82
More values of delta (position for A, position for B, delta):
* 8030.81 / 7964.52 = 1897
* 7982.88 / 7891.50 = 1891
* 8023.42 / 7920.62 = 1848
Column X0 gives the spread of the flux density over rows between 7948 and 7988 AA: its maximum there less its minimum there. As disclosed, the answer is 2.8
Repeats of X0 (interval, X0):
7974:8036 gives 5.1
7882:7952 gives 2.6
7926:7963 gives 1.9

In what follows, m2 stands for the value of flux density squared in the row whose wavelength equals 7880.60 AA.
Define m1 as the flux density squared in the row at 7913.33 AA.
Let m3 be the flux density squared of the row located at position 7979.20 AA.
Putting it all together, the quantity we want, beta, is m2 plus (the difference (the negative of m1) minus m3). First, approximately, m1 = 1774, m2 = 1891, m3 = 1927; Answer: -1810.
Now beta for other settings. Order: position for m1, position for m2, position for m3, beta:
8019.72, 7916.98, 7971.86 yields -1885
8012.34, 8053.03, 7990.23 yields -1835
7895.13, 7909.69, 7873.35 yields -1948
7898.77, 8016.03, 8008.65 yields -1946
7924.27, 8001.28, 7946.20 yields -1798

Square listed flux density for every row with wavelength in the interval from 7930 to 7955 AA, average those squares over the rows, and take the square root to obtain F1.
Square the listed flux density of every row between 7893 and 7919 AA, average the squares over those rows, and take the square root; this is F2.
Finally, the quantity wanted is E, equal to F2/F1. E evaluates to 1.00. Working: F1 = 43.3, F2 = 43.2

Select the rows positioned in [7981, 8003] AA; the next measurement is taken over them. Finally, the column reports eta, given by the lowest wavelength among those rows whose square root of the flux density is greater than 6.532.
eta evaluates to 7982.88 AA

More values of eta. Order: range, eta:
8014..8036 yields 8016.03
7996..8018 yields 8001.28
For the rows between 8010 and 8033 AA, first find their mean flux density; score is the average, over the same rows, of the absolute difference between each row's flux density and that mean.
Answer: 0.64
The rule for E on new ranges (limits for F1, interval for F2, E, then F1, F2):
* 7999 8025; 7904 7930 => 1.02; 42.6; 43.4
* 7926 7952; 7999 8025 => 0.98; 43.3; 42.6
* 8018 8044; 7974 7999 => 1.02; 42.2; 43.2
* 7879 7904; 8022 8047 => 0.96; 43.7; 42.0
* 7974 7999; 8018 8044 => 0.98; 43.2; 42.2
